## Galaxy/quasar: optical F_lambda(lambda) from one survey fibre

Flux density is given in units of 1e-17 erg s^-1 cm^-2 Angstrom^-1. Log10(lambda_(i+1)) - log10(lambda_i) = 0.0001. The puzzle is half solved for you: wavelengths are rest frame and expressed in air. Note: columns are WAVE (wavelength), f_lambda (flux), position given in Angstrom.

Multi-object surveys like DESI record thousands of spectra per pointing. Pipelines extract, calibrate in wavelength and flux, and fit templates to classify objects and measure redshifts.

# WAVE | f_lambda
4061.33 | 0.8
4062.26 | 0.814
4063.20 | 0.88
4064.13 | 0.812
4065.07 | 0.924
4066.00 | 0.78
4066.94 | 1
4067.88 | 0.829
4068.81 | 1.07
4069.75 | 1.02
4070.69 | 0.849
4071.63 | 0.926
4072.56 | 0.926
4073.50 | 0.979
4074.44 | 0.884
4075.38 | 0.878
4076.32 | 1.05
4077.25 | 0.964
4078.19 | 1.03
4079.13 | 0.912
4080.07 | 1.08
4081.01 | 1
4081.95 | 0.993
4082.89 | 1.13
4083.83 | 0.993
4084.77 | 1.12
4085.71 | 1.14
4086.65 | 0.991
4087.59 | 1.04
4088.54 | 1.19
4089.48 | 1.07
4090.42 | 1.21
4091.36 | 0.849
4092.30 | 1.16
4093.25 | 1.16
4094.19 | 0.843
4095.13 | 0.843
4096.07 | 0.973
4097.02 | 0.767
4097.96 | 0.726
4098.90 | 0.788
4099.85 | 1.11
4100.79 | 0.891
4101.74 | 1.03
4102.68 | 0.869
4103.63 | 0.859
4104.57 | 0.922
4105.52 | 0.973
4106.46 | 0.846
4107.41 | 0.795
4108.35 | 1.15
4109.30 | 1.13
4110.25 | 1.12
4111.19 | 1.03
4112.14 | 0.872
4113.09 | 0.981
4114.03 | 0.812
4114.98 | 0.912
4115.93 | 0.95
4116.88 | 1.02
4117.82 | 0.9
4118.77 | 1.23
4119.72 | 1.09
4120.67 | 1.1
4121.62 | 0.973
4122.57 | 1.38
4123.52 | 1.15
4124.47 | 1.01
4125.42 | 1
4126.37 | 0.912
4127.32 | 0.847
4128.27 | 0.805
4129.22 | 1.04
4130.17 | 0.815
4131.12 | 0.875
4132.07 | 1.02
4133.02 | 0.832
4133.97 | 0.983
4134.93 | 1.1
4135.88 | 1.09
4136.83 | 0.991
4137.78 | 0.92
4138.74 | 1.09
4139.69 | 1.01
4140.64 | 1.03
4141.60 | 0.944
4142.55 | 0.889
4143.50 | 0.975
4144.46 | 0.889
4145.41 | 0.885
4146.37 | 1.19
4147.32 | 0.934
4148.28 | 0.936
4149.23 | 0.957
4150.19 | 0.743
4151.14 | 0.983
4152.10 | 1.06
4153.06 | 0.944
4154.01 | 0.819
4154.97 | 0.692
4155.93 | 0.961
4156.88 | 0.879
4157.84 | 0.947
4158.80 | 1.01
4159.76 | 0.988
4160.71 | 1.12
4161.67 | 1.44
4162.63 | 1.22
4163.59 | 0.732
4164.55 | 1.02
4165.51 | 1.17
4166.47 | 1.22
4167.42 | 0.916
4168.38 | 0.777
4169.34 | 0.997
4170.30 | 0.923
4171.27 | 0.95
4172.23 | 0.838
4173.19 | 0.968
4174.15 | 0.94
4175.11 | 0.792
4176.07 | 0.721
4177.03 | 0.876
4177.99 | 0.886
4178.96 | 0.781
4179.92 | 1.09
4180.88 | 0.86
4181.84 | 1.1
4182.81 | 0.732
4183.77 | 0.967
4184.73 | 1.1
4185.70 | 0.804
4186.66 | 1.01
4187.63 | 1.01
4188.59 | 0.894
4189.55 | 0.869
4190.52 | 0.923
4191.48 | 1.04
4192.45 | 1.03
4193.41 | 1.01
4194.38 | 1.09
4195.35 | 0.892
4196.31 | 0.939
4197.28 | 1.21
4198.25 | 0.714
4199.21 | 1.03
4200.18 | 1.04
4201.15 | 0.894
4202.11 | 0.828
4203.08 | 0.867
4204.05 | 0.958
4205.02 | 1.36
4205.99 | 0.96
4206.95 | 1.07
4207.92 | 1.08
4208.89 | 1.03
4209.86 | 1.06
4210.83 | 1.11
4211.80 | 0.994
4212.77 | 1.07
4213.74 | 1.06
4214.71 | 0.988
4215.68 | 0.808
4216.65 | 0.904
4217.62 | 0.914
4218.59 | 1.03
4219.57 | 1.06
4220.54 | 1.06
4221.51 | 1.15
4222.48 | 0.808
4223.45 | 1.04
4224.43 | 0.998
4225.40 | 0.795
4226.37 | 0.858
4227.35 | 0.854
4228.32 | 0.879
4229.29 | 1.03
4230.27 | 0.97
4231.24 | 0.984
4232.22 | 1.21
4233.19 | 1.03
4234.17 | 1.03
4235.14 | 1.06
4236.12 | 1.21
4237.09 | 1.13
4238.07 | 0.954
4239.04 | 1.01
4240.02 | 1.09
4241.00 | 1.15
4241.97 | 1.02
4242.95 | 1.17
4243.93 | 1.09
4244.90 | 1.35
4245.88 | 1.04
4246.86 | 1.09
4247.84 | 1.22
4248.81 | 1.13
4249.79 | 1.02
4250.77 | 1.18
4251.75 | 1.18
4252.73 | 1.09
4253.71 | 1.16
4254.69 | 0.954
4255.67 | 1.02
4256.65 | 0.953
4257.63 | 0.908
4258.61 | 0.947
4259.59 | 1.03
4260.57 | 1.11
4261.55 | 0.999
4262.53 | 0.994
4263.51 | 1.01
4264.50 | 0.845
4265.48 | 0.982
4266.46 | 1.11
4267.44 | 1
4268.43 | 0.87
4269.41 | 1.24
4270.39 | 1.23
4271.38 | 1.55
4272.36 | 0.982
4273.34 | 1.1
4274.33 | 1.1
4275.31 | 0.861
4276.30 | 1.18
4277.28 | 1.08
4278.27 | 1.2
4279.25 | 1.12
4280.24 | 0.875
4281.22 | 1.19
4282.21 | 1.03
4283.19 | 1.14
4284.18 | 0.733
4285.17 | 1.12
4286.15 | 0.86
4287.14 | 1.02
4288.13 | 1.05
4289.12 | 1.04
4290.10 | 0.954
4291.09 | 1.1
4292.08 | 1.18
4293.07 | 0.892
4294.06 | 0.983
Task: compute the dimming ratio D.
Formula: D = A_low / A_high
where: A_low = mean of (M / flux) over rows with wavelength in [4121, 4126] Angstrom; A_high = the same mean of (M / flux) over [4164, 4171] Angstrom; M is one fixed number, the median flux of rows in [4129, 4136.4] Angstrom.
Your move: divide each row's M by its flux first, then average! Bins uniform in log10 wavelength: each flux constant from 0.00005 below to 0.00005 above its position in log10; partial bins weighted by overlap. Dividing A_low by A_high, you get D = 0.91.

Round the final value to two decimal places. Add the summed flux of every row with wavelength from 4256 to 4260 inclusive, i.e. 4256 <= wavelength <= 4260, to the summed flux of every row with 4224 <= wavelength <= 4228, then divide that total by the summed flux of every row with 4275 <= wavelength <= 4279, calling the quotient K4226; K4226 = 1.70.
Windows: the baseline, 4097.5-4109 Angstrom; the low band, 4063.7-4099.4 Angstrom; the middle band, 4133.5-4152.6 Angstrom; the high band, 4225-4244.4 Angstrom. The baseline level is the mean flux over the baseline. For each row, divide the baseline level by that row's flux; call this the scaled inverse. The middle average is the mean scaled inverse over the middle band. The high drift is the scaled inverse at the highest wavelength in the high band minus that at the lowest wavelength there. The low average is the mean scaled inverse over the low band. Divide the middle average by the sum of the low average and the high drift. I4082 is 1.46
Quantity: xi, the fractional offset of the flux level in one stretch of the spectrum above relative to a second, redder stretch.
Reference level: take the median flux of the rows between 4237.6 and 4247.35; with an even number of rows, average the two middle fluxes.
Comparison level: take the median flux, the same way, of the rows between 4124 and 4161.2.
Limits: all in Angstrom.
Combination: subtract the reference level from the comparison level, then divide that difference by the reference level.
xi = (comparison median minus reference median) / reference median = -0.12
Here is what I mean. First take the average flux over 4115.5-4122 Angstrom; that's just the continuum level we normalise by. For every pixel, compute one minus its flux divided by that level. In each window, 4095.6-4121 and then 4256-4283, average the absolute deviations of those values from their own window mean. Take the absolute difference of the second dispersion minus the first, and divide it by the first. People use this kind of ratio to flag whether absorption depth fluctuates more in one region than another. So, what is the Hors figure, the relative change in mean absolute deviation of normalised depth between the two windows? 0.04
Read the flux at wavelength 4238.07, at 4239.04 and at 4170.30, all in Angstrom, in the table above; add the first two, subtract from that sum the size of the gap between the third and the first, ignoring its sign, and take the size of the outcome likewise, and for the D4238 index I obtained 1.93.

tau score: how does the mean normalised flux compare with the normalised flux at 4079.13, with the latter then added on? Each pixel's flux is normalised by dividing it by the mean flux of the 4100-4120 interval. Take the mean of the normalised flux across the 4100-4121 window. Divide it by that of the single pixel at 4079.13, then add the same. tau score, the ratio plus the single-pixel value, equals 2.01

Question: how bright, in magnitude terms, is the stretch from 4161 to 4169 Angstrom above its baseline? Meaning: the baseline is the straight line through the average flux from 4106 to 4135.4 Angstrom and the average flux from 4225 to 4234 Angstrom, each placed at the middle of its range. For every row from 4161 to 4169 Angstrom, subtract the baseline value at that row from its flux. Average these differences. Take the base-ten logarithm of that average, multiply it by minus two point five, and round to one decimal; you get 2.7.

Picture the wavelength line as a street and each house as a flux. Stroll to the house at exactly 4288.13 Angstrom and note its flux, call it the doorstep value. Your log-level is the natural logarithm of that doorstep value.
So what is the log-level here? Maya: 0.05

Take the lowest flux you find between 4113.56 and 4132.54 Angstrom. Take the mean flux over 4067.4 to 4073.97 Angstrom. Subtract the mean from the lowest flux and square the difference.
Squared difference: 0.019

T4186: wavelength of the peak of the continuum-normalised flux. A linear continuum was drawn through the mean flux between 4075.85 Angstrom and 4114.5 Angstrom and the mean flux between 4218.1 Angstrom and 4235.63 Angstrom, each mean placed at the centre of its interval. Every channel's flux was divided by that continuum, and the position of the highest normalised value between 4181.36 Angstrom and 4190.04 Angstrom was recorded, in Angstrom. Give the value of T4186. 4181.84 Angstrom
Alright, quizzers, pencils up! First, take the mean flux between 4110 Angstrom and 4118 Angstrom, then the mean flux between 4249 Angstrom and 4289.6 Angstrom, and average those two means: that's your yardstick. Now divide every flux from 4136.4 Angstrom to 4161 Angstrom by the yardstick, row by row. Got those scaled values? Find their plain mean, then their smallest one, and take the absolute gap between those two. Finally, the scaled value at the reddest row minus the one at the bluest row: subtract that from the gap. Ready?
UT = 0.13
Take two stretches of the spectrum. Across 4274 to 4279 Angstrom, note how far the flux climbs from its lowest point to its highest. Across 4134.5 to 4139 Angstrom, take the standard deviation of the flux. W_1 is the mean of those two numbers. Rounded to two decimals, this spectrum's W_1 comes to 0.21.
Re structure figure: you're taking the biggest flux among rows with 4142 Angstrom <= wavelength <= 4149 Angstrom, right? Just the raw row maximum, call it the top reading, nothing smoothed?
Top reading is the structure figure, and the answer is 1.19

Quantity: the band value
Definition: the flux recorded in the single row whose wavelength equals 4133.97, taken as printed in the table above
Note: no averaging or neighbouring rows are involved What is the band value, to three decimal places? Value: 0.983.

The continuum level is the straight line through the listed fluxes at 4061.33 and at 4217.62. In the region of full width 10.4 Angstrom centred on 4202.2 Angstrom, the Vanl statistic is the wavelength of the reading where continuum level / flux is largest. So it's 4198.25 Angstrom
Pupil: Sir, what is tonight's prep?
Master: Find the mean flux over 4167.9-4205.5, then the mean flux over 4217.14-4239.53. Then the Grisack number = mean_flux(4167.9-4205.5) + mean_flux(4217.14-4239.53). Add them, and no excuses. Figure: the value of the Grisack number 1.94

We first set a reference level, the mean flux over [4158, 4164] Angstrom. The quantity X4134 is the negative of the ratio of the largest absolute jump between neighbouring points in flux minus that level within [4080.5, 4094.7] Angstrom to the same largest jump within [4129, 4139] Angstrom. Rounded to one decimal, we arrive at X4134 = -1.6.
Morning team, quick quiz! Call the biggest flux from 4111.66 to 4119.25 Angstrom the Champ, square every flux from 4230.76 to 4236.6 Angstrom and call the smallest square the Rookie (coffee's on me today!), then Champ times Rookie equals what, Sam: 1.2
